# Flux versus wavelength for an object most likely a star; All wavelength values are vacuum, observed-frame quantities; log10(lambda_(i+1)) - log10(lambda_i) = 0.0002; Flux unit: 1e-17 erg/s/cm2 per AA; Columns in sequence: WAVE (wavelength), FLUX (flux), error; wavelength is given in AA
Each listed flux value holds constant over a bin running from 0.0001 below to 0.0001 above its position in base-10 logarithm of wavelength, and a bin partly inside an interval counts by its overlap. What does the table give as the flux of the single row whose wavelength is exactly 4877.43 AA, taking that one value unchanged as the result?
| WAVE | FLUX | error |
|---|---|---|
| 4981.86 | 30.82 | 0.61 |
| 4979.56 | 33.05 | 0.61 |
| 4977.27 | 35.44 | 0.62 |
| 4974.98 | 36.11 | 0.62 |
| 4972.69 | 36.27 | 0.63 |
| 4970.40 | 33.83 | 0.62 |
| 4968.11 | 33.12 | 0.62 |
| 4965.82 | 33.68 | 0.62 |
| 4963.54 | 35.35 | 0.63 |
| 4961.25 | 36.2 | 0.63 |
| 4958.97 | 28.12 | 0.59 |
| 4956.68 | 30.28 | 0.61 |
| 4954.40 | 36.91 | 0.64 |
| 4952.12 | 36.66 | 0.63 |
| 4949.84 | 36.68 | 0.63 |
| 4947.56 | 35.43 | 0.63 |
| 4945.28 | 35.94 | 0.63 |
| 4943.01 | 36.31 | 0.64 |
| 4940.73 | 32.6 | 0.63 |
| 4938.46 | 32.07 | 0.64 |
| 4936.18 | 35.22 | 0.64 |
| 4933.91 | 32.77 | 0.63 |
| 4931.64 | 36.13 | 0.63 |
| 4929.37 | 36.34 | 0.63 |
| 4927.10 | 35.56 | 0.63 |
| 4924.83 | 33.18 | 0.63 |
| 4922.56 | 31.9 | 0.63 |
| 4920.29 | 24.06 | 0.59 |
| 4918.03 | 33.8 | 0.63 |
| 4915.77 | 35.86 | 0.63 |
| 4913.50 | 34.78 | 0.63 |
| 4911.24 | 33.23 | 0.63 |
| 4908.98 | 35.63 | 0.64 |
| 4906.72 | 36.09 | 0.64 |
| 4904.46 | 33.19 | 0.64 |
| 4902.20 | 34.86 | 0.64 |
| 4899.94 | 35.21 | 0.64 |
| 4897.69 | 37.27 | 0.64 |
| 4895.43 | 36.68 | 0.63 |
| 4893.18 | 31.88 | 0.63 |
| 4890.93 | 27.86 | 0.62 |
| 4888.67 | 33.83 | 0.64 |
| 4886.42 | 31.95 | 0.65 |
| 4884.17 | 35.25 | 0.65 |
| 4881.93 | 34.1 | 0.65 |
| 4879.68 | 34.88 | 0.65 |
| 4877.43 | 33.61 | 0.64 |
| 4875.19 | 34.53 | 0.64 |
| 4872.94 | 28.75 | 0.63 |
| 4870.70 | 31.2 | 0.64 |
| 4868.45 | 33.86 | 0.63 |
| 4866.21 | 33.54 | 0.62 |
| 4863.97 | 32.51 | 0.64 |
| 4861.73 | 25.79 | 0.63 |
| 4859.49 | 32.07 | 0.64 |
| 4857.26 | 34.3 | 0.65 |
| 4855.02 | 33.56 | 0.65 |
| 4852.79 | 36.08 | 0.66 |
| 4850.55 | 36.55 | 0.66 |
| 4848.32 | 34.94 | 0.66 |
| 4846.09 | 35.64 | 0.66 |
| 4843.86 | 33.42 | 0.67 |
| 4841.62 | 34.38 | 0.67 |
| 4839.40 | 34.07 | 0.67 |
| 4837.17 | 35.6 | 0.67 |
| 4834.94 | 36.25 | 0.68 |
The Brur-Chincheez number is 33.61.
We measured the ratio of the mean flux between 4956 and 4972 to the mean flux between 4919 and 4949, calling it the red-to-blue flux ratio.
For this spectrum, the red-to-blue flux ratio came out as 0.98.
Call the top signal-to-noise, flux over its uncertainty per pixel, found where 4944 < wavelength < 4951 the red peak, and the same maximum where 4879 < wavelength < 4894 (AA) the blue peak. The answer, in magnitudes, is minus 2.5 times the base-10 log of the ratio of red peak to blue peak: -0.08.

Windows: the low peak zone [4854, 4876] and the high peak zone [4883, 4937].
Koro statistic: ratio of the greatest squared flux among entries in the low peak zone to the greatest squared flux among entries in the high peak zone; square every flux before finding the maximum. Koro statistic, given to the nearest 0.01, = 0.86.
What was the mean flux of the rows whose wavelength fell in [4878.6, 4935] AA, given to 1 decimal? 33.9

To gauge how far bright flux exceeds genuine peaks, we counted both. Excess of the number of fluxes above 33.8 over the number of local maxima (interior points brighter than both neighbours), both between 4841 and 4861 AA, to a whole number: 3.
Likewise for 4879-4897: 3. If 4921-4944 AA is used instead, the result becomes 3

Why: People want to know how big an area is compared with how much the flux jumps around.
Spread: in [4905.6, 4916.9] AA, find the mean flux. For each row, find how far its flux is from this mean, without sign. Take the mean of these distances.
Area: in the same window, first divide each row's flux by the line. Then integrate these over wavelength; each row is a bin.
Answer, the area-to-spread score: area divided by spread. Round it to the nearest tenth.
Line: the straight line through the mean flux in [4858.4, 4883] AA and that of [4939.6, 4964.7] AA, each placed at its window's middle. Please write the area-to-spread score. 13.3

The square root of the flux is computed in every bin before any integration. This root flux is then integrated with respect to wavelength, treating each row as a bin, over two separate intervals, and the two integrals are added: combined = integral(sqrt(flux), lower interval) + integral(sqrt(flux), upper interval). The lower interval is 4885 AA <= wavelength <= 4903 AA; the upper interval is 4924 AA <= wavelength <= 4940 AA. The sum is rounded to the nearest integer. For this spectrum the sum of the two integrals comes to 198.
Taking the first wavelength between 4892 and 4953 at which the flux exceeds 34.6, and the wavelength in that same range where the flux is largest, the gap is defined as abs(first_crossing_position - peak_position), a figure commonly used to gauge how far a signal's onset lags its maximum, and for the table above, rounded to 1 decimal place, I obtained 2.3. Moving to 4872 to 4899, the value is 18.0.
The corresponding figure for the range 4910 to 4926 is 2.3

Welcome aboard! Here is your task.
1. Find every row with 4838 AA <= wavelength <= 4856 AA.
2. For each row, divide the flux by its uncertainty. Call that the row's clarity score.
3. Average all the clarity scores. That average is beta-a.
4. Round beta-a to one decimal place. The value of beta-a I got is 52.6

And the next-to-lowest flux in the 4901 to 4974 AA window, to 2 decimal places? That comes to 28.12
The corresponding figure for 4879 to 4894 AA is 31.88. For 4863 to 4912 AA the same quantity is 28.75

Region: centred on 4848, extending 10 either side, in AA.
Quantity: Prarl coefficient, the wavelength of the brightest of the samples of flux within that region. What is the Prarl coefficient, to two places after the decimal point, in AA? 4850.55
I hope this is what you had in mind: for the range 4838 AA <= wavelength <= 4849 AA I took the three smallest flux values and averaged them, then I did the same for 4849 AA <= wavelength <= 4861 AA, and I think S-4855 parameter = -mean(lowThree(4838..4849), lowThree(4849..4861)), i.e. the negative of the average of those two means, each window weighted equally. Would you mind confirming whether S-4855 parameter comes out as -34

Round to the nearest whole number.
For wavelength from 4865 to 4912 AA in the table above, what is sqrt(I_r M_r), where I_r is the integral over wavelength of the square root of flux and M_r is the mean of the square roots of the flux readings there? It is 40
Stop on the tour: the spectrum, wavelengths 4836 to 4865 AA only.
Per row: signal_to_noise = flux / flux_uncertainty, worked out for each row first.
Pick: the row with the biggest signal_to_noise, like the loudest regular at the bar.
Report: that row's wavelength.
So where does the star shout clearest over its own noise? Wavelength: 4850.55 AA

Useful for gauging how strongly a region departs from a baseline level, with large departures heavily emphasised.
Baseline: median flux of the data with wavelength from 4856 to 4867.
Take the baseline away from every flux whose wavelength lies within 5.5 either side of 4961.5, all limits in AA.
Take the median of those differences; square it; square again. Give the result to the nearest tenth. 1.9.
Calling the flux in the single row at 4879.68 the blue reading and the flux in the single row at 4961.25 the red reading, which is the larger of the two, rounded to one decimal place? 36.2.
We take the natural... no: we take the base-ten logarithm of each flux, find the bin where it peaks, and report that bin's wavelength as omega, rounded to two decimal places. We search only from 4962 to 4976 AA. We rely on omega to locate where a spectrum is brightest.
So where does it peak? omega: 4972.69 AA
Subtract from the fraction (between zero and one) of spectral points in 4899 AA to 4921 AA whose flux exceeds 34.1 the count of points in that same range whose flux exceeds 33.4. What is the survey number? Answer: -6.4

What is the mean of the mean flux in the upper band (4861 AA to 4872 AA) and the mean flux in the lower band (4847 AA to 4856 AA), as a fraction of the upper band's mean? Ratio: 1.06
